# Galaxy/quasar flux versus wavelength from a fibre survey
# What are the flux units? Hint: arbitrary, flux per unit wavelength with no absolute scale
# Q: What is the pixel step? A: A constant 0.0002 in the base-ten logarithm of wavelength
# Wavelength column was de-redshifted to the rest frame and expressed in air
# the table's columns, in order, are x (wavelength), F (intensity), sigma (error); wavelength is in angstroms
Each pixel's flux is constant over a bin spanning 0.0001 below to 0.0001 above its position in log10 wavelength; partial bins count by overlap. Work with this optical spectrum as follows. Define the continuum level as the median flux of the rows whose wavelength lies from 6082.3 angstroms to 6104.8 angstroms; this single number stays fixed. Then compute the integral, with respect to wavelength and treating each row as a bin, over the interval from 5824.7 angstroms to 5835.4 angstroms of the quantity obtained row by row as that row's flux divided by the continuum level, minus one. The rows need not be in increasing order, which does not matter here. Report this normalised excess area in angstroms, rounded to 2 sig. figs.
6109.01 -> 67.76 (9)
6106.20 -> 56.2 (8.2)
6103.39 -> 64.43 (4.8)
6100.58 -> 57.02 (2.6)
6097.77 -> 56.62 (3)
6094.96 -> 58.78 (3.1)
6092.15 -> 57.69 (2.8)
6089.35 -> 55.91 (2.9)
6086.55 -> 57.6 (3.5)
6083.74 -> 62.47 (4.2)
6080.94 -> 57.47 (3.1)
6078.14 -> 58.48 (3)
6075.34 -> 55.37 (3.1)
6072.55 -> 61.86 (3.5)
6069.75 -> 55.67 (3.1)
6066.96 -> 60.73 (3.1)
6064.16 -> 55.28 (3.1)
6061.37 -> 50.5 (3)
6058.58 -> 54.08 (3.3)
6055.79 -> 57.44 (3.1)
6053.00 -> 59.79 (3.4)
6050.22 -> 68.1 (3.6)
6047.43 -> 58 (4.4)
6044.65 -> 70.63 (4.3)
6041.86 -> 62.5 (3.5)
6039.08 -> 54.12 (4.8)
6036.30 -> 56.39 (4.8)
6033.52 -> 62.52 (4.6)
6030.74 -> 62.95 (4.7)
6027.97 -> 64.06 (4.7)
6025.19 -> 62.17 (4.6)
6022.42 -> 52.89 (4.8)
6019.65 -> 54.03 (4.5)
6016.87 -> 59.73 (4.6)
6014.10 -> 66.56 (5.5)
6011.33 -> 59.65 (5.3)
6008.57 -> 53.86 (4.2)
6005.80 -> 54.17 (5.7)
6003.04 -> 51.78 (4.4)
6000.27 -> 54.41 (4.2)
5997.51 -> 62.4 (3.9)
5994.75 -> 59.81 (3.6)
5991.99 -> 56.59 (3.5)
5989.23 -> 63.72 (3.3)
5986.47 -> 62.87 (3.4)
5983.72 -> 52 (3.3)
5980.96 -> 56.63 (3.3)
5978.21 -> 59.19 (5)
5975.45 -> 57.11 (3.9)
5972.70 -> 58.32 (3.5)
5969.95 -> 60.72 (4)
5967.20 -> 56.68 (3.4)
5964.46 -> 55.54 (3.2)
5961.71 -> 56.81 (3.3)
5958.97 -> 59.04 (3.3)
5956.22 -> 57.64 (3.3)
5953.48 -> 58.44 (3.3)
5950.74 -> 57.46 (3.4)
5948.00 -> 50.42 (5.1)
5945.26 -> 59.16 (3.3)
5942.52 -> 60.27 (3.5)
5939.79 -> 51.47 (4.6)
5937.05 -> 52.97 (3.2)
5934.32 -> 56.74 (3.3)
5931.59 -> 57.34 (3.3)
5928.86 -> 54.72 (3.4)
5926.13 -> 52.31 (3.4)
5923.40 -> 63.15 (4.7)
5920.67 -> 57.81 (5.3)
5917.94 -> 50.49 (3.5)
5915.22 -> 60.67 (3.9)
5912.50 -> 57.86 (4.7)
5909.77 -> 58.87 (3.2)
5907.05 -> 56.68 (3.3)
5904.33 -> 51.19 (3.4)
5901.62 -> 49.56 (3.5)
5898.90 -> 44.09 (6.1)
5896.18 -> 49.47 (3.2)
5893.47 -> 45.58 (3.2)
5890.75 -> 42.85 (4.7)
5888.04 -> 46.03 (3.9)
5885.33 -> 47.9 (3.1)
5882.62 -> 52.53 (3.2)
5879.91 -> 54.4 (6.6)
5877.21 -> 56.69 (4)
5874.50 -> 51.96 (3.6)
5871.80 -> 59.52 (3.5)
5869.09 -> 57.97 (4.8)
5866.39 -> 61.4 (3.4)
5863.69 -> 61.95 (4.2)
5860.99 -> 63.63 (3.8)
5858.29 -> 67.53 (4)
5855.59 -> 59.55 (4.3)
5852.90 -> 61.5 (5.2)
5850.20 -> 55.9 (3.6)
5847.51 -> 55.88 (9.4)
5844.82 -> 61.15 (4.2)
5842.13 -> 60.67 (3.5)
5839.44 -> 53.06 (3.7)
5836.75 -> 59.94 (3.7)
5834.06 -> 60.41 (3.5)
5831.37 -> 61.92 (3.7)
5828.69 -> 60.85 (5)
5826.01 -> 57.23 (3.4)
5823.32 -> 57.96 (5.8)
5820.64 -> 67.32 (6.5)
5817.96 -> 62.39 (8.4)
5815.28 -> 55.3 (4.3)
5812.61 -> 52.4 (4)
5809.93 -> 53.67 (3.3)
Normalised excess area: 0.46 angstroms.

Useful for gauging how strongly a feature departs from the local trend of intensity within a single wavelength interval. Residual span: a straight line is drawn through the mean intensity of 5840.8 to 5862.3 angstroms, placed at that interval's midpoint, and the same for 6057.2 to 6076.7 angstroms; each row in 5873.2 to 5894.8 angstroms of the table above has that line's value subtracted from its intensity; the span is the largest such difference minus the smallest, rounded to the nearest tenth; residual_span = 13.6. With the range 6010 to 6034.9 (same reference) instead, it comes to 13.5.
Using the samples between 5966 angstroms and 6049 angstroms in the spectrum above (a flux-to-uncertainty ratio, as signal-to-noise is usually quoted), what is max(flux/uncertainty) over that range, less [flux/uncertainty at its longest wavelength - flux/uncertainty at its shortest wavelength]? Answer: 23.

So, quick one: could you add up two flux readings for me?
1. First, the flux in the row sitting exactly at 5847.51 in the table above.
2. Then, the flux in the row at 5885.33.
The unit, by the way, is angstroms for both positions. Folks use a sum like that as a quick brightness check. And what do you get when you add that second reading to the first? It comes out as 104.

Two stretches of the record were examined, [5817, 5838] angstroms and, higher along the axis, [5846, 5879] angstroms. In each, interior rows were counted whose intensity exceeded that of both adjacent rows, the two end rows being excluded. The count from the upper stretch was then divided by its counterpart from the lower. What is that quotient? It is 1.50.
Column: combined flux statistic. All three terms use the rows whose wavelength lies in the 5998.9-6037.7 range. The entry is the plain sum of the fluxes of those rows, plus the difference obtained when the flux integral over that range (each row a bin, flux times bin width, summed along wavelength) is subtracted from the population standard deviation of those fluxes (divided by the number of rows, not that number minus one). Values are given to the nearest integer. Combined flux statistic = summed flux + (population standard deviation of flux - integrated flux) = -1440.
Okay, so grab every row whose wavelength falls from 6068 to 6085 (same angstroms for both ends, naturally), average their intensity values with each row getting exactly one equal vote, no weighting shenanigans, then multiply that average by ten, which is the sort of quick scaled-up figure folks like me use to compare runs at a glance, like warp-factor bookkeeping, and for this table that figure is 586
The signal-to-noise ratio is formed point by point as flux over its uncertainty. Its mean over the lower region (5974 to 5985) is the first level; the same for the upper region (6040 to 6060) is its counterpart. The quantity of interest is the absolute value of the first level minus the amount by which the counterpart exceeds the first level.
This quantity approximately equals 13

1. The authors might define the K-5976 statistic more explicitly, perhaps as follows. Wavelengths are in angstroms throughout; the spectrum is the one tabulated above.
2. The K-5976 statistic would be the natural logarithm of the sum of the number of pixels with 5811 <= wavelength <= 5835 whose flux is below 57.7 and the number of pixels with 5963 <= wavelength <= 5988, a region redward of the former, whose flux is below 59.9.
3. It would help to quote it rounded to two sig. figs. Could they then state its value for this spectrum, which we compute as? 2.3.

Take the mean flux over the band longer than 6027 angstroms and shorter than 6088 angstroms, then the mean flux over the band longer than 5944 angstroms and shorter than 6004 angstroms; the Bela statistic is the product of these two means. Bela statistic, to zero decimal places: 3418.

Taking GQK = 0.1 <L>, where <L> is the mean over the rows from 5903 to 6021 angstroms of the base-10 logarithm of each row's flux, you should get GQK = 0.1756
